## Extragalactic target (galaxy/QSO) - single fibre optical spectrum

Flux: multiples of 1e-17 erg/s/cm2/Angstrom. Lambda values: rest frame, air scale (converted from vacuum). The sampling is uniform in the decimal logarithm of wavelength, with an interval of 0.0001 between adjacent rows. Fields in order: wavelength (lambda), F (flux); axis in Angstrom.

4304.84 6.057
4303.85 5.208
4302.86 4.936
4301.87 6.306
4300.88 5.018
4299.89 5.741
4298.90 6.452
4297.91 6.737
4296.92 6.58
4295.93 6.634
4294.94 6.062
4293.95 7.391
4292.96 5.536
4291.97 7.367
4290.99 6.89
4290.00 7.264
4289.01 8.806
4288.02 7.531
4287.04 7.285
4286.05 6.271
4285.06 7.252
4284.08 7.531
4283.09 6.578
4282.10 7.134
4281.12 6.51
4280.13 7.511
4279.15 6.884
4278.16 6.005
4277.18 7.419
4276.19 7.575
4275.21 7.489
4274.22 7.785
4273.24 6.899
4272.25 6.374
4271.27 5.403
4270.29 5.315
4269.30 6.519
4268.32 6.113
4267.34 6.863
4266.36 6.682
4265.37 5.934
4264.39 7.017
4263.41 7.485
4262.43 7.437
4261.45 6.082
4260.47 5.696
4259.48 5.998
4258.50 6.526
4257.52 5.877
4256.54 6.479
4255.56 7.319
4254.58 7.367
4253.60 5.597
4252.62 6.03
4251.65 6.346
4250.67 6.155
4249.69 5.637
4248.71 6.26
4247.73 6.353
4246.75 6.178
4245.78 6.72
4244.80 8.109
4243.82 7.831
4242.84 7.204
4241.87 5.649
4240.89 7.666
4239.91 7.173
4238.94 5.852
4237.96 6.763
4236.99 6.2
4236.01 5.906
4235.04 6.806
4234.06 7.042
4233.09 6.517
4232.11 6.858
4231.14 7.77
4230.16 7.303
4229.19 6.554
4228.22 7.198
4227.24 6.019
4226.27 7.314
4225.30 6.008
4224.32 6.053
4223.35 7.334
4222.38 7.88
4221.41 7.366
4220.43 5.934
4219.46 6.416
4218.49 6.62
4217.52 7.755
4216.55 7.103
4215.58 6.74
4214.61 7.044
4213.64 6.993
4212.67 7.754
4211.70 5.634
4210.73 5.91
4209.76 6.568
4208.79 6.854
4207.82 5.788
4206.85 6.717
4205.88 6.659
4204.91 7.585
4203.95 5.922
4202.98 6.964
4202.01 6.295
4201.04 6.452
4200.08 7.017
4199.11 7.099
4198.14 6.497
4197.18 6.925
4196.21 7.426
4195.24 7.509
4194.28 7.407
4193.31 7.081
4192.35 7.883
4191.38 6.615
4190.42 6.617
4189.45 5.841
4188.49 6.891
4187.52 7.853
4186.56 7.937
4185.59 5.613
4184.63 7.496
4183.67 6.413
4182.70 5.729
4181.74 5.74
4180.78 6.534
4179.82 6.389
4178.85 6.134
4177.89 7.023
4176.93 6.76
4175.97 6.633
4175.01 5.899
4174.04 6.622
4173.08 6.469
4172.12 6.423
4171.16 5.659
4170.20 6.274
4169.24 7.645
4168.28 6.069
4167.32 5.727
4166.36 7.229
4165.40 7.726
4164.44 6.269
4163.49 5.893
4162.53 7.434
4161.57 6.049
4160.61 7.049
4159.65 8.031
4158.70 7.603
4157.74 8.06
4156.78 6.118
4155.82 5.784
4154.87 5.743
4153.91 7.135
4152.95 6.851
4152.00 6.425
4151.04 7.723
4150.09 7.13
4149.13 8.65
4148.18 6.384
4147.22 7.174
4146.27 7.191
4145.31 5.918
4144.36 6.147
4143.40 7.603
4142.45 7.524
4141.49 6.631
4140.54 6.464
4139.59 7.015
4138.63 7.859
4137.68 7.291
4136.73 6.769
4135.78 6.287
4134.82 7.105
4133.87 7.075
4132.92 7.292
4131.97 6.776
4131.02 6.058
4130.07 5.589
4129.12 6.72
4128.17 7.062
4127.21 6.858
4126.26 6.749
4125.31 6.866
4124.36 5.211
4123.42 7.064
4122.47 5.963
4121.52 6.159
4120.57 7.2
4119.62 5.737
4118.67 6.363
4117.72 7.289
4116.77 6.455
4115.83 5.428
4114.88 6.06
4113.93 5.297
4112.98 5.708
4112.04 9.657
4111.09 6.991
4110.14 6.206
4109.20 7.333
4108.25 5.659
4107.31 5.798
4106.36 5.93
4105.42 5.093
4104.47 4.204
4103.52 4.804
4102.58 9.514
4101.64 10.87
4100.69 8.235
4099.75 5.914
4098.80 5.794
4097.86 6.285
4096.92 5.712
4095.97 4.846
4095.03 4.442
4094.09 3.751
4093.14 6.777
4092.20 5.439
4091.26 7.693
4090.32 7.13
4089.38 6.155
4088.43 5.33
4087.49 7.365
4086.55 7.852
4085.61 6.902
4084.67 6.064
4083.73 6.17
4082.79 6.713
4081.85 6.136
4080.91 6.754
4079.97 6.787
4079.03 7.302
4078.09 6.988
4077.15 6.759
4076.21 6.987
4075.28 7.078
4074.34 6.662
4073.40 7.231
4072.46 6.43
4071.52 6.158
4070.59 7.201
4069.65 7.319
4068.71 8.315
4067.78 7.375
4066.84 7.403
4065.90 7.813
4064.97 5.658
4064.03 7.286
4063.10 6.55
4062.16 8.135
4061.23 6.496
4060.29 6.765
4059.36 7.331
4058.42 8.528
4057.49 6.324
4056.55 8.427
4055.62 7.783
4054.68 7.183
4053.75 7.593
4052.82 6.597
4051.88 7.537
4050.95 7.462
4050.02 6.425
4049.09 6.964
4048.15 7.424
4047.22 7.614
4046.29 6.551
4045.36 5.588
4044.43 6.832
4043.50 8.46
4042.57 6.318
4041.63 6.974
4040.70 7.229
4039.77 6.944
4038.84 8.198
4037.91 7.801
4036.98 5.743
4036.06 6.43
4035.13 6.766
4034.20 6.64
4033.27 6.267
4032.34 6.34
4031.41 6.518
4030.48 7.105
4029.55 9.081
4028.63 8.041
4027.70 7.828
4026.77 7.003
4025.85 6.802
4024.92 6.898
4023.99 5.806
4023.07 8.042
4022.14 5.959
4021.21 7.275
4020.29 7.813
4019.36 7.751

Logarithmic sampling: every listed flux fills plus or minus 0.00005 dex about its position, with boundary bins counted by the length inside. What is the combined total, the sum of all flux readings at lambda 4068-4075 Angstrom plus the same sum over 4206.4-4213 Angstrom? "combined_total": 94.5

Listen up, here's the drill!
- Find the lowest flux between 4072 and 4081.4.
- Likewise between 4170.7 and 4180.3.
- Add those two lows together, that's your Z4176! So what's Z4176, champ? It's 12.1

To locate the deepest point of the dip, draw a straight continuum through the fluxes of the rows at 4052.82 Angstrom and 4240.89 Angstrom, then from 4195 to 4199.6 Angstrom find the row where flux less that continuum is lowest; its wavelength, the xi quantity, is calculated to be 4198.14 Angstrom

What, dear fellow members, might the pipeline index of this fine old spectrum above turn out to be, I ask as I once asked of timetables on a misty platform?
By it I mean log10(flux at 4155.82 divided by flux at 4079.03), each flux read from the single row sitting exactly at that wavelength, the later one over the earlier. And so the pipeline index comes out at -0.10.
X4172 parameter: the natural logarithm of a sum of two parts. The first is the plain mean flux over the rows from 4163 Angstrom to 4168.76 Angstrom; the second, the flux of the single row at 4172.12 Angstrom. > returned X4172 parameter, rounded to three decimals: 2.558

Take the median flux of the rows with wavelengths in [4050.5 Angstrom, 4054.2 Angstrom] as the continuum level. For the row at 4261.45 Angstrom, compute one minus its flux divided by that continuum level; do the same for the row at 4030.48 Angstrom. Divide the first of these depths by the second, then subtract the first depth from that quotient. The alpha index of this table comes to 3.4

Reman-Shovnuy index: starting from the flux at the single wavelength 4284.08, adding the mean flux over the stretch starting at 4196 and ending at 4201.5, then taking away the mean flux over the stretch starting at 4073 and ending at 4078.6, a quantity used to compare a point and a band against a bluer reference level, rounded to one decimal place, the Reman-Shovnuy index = 7.5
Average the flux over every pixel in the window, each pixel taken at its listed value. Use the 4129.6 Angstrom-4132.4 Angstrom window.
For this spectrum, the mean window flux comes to 6.14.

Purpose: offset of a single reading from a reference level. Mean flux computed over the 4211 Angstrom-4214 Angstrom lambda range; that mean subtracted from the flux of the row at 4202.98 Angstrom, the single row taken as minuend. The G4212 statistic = 0.2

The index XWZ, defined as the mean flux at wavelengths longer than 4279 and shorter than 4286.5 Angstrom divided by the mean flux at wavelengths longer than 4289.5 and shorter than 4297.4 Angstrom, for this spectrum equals 1.04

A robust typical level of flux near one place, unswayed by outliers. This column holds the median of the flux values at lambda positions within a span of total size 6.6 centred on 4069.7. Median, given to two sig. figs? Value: 7.3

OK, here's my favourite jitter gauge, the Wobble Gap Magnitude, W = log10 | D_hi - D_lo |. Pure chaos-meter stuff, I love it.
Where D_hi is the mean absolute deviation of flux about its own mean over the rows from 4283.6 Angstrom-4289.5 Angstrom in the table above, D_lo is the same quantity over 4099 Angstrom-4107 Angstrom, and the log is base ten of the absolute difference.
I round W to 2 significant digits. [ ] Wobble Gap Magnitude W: 0.18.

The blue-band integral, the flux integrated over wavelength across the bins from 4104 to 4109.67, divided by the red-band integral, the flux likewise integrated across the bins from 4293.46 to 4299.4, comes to 0.82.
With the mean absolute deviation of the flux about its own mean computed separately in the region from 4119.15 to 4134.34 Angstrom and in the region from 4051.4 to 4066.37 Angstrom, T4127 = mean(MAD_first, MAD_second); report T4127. 0.60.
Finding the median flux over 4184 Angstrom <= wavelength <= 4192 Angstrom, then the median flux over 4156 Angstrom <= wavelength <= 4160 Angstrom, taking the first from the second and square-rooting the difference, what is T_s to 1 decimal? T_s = 1.0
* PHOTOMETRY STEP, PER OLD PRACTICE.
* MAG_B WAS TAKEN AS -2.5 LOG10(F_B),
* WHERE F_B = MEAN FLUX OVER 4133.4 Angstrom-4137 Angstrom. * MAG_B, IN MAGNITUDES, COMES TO -2.08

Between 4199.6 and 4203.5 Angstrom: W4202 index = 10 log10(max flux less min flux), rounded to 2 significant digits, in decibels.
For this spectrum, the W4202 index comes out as -1.4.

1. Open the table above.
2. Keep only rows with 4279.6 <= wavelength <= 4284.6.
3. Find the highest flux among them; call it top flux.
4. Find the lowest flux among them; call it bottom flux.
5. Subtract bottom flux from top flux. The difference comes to 1.0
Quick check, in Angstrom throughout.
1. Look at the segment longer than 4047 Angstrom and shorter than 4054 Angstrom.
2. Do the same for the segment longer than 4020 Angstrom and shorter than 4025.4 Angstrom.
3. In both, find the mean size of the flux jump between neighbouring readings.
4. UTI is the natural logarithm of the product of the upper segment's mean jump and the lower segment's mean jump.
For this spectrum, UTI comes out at -0.13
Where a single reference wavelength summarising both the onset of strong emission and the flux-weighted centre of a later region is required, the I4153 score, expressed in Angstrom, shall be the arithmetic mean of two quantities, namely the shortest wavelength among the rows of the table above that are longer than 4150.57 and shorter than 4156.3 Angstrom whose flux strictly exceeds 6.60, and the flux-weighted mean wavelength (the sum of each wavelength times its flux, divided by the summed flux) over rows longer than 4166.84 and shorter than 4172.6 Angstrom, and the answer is 4160.4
